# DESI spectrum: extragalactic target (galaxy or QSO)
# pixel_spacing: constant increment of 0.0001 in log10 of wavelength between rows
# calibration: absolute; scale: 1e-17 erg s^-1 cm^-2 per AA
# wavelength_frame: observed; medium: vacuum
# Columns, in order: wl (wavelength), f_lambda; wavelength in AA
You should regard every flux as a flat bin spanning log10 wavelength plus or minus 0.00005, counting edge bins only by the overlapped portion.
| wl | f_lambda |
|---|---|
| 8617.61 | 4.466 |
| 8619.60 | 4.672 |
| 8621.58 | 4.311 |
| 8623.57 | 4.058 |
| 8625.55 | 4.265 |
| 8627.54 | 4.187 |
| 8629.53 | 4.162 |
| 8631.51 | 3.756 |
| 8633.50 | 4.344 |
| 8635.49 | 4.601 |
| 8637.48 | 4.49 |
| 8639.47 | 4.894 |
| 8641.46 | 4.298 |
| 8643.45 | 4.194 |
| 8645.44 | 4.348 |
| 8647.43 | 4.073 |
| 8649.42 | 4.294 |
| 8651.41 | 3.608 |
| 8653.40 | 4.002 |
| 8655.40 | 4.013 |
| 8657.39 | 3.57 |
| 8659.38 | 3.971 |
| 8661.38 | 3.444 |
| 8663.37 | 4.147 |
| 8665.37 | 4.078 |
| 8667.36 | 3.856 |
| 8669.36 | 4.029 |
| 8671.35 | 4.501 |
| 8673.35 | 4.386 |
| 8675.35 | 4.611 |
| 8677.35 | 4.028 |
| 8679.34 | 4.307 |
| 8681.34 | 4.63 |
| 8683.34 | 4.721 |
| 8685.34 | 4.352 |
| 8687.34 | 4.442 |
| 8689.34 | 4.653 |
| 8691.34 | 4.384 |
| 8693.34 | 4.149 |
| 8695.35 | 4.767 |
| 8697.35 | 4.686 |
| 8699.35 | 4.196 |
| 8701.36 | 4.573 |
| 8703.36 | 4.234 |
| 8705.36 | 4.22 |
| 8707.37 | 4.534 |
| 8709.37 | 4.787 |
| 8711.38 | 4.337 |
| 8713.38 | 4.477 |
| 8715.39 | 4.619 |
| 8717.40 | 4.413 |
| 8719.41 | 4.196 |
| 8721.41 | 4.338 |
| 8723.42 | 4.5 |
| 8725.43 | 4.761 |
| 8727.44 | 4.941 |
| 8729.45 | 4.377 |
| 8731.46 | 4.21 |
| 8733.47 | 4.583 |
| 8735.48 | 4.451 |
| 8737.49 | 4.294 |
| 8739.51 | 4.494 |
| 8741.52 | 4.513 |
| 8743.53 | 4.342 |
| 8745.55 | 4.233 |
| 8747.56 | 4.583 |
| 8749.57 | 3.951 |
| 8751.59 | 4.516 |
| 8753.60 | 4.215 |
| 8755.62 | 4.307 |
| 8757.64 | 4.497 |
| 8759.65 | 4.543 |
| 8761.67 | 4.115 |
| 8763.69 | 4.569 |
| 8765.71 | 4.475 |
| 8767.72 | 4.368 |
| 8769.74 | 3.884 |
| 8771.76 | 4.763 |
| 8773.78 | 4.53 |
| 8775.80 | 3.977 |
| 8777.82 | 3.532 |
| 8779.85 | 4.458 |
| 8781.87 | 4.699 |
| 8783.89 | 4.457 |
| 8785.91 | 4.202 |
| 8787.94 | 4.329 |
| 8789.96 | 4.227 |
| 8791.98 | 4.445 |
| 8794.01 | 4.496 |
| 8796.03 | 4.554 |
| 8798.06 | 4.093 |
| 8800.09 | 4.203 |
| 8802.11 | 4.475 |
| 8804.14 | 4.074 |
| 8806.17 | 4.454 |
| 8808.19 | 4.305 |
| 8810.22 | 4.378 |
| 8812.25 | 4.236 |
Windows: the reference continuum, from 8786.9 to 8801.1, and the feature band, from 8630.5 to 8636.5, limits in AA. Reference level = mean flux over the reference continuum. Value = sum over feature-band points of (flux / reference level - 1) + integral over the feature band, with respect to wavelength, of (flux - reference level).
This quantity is -1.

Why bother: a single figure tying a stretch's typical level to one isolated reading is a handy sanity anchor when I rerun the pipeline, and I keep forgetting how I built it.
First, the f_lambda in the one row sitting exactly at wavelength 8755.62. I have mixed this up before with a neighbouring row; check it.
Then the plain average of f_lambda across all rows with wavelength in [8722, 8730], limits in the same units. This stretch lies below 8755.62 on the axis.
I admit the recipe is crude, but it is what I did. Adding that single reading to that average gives 8.95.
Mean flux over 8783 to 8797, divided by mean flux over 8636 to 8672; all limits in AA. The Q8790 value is 1.07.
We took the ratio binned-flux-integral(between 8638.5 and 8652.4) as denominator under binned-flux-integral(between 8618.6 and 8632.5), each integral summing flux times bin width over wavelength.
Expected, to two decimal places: 0.99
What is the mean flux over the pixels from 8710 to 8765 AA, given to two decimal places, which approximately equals 4.42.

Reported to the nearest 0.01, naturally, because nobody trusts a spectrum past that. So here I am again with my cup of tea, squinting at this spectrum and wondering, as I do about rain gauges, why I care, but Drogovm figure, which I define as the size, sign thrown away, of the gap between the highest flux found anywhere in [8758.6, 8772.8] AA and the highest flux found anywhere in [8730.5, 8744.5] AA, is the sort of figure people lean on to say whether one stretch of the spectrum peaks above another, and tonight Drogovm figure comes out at 0.18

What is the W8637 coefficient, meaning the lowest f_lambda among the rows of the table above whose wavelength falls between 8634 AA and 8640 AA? 4.49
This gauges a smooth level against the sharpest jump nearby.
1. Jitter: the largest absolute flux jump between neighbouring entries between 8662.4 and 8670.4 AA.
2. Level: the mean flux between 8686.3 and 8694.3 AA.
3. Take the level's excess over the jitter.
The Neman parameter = 4.2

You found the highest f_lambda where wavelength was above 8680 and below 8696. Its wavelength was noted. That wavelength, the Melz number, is 8695.35 AA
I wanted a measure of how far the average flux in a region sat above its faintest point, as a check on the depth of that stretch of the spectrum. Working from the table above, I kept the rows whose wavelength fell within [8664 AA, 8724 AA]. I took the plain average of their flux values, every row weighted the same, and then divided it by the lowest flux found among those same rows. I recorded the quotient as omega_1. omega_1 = 1.14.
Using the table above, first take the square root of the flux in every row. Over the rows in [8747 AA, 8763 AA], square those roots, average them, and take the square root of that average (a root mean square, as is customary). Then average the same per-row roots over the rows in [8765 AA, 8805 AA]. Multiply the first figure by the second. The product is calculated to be 4.32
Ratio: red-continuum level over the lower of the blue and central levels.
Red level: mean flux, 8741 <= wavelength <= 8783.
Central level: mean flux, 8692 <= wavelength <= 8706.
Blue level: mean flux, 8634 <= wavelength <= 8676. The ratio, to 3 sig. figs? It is 1.04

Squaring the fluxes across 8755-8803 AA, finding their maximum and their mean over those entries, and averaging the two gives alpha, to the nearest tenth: 20.8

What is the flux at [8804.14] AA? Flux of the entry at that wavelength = 4.074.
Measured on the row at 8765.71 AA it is 4.475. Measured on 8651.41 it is 3.608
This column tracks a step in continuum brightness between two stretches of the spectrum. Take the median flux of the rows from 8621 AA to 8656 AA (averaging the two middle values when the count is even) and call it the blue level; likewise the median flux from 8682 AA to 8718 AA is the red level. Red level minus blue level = 0.23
